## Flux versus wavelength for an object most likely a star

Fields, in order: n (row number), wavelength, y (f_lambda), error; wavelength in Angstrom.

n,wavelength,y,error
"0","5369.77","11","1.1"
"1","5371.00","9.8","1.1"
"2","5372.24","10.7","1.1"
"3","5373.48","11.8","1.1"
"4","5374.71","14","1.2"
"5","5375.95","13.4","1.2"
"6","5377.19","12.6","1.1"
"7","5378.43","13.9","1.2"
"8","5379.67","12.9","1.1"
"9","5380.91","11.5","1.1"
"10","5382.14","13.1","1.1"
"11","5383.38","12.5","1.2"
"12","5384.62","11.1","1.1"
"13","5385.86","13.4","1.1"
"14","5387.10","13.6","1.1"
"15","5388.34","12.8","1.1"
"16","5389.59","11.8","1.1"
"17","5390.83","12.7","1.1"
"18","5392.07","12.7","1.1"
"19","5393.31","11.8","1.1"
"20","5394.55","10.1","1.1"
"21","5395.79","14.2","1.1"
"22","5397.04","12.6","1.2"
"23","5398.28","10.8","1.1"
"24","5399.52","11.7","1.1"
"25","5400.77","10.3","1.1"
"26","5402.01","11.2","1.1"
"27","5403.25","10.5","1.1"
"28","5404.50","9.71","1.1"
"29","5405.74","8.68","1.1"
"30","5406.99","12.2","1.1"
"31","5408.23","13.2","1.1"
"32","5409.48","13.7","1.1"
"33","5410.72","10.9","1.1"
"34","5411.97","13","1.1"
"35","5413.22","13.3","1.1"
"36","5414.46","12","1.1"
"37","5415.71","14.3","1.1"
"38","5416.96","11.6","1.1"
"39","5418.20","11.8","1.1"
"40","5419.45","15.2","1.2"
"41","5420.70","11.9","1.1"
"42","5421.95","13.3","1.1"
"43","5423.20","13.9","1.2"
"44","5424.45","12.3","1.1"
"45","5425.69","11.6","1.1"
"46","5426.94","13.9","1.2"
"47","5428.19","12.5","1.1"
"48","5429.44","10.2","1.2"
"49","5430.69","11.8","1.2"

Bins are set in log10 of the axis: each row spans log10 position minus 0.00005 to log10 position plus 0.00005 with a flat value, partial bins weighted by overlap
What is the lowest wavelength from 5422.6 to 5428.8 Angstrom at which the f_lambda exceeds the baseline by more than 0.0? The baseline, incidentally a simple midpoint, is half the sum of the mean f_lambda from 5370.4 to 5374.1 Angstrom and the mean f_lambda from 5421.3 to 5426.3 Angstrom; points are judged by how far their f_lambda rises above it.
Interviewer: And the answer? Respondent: 5423.20 Angstrom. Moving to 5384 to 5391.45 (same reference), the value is 5385.86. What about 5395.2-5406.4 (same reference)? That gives 5395.79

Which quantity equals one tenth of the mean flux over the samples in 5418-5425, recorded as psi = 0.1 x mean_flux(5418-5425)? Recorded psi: 1.31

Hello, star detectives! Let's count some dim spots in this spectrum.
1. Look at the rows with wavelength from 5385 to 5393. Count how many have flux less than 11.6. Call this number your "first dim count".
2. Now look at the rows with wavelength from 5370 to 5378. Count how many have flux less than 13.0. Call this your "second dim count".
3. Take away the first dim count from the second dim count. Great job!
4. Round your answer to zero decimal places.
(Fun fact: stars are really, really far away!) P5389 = 4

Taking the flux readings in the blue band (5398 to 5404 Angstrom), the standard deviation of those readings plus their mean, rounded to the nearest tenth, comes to 11.4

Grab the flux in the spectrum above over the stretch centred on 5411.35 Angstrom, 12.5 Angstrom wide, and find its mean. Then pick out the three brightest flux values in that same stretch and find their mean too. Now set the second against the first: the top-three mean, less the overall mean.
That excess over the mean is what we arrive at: 1.48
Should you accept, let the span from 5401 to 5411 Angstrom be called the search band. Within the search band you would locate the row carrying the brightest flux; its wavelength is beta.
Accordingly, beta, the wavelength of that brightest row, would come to 5409.48 Angstrom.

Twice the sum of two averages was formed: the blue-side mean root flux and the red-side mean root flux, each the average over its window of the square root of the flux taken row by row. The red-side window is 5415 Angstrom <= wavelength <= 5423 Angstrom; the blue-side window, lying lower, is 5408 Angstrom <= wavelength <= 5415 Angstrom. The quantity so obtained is 14.3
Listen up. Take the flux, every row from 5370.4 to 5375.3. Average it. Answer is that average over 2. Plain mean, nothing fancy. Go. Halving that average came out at 5.8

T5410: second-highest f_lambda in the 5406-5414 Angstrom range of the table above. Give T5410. 13.3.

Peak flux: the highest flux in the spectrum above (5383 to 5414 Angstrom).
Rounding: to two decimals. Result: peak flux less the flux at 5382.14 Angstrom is 1.10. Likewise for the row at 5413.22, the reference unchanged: 0.90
